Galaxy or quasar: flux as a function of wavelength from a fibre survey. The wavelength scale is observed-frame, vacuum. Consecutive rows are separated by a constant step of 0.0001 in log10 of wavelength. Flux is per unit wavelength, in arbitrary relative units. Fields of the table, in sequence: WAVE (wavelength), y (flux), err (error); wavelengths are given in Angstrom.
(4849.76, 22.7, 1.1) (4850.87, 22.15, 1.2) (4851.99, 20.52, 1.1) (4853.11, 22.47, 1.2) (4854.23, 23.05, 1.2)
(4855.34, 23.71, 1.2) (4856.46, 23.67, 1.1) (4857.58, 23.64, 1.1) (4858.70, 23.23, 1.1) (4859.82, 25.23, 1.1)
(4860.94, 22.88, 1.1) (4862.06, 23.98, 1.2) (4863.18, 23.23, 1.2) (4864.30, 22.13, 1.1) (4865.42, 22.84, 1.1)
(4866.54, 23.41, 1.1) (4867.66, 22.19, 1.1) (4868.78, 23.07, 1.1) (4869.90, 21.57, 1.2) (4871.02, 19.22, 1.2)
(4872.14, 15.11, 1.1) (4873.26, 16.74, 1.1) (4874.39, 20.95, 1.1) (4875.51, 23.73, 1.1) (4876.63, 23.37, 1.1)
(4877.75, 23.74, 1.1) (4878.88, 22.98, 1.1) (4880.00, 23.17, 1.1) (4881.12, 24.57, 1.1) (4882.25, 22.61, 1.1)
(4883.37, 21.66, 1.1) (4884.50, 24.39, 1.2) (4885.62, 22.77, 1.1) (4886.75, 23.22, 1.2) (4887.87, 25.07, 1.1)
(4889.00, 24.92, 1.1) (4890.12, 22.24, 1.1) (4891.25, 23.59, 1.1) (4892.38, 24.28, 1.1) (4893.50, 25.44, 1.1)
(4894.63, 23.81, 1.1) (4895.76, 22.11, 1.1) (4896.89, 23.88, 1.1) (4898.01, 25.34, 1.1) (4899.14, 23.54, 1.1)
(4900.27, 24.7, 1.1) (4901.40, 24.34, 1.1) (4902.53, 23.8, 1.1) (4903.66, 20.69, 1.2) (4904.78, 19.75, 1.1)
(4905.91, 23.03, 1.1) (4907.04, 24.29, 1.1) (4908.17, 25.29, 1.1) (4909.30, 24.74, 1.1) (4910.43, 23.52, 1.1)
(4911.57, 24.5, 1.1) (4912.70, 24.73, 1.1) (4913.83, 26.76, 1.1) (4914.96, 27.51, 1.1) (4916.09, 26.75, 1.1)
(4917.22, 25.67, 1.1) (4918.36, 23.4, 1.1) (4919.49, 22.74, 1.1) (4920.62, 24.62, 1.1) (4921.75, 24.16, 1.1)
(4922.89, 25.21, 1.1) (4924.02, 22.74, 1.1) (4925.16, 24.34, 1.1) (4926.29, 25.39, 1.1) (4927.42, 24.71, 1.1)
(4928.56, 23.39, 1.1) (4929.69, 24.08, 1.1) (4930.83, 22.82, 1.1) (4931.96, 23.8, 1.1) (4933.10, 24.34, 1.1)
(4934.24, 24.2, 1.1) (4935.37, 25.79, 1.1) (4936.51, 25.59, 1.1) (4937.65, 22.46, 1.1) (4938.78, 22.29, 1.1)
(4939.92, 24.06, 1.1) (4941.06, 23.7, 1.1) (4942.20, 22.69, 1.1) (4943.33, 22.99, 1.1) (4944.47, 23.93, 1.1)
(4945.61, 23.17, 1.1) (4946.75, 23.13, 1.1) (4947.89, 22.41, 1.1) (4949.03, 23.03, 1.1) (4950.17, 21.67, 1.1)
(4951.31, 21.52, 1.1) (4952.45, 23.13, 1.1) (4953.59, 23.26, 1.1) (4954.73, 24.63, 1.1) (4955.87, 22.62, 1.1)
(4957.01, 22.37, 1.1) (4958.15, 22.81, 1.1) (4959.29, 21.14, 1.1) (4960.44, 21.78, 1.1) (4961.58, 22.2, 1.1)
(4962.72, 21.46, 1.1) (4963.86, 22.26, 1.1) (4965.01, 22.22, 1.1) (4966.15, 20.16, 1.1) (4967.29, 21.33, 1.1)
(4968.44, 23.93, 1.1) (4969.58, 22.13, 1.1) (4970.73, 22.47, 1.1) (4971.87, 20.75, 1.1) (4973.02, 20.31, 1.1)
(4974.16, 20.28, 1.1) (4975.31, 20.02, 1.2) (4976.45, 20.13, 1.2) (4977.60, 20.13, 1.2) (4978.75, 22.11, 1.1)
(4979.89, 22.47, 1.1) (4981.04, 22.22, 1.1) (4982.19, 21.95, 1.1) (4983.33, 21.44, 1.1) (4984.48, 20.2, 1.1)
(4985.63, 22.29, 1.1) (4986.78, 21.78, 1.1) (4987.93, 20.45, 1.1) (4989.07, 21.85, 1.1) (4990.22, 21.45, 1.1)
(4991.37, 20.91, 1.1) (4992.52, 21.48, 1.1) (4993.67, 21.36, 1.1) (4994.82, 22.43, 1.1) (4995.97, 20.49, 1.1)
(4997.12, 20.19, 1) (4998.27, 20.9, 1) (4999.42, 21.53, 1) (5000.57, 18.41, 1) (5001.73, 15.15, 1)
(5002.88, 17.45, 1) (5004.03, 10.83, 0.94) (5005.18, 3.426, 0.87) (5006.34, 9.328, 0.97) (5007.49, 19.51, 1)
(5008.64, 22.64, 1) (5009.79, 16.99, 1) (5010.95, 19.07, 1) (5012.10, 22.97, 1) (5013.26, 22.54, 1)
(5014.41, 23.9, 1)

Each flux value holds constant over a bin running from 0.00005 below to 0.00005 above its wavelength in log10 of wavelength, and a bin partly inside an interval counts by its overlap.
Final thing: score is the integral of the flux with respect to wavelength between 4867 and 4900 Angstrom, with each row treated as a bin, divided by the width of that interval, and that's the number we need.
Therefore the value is 22.8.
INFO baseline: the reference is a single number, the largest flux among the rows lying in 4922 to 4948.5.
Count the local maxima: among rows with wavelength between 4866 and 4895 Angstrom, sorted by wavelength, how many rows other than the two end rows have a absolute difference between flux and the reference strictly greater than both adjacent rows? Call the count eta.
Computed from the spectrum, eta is 7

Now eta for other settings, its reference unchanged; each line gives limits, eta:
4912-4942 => 8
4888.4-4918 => 6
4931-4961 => 7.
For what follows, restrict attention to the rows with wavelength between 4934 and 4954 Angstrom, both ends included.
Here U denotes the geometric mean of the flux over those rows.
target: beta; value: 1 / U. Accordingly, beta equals 0.043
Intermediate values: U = 23.3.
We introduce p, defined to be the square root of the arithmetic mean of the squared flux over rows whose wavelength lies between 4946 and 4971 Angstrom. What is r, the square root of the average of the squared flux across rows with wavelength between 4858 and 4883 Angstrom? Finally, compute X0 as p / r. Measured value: 1.00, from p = 22.4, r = 22.4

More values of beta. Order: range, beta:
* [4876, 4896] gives 0.043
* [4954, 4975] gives 0.046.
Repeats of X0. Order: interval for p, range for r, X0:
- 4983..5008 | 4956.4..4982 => 0.90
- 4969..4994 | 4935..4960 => 0.92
